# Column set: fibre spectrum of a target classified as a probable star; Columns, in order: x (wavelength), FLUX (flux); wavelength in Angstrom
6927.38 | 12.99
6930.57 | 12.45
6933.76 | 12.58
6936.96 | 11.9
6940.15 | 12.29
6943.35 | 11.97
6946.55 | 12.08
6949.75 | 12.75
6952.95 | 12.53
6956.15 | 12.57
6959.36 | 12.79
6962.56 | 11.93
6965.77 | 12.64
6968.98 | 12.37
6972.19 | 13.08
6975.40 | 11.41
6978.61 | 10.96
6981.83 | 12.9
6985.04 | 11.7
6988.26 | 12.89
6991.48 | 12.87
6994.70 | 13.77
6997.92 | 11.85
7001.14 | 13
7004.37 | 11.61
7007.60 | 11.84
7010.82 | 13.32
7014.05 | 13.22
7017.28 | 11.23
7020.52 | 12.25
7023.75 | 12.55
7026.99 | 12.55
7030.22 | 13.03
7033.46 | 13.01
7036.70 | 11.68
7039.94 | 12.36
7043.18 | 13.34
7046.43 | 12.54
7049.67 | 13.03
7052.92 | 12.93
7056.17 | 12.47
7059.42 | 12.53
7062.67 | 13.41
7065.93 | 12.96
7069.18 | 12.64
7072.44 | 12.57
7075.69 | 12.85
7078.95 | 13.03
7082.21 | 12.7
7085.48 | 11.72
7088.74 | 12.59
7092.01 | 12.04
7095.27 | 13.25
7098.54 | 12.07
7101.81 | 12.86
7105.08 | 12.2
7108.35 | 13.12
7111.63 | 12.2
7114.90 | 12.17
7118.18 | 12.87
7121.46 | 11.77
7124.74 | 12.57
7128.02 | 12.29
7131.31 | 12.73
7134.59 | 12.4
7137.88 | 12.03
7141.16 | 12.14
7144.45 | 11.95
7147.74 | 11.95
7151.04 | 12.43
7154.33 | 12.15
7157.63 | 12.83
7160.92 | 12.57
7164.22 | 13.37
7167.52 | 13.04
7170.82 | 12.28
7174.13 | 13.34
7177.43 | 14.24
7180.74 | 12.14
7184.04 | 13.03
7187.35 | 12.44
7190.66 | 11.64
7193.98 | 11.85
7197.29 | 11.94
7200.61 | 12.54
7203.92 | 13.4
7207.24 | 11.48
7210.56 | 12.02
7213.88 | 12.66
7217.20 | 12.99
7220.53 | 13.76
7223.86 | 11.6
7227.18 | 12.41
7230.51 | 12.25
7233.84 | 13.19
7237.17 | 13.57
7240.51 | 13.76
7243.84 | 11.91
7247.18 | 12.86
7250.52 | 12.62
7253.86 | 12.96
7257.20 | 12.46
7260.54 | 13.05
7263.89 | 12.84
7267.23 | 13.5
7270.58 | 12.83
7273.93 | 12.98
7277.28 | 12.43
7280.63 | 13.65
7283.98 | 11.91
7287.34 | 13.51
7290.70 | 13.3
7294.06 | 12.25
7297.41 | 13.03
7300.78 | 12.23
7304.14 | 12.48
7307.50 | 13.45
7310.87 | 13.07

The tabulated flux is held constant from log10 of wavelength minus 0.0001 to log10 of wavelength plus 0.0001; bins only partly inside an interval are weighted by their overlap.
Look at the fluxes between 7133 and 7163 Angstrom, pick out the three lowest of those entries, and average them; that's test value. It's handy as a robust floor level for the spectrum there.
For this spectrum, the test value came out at 12.0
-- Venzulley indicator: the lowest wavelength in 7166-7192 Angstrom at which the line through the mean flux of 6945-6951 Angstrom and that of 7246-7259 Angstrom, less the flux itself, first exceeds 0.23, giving 7170.82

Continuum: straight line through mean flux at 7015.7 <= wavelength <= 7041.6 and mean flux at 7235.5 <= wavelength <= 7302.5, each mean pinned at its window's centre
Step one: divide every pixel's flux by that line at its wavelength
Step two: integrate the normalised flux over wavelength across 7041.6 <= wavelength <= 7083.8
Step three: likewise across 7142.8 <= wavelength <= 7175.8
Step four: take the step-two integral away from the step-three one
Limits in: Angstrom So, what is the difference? -11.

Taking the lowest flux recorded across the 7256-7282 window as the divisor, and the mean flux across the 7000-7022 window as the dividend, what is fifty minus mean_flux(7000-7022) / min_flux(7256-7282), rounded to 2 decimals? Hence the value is 49.01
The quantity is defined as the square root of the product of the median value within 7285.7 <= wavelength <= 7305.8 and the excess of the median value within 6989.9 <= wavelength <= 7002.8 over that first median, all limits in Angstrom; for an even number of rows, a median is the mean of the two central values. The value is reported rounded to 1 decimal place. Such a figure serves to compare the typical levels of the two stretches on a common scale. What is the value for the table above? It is 1.5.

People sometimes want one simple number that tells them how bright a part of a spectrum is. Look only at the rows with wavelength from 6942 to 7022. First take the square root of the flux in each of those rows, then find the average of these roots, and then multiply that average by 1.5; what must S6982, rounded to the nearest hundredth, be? 5.28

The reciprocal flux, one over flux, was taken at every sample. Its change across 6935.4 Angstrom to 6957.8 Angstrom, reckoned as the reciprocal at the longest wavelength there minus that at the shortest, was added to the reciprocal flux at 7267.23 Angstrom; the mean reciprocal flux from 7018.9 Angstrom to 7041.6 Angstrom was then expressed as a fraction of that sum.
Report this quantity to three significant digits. 1.15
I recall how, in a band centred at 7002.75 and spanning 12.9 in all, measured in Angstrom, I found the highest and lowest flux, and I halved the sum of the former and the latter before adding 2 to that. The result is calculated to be 14.3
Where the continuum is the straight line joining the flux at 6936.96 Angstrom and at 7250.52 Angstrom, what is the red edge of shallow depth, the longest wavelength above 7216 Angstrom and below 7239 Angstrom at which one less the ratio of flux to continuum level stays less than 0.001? 7237.17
